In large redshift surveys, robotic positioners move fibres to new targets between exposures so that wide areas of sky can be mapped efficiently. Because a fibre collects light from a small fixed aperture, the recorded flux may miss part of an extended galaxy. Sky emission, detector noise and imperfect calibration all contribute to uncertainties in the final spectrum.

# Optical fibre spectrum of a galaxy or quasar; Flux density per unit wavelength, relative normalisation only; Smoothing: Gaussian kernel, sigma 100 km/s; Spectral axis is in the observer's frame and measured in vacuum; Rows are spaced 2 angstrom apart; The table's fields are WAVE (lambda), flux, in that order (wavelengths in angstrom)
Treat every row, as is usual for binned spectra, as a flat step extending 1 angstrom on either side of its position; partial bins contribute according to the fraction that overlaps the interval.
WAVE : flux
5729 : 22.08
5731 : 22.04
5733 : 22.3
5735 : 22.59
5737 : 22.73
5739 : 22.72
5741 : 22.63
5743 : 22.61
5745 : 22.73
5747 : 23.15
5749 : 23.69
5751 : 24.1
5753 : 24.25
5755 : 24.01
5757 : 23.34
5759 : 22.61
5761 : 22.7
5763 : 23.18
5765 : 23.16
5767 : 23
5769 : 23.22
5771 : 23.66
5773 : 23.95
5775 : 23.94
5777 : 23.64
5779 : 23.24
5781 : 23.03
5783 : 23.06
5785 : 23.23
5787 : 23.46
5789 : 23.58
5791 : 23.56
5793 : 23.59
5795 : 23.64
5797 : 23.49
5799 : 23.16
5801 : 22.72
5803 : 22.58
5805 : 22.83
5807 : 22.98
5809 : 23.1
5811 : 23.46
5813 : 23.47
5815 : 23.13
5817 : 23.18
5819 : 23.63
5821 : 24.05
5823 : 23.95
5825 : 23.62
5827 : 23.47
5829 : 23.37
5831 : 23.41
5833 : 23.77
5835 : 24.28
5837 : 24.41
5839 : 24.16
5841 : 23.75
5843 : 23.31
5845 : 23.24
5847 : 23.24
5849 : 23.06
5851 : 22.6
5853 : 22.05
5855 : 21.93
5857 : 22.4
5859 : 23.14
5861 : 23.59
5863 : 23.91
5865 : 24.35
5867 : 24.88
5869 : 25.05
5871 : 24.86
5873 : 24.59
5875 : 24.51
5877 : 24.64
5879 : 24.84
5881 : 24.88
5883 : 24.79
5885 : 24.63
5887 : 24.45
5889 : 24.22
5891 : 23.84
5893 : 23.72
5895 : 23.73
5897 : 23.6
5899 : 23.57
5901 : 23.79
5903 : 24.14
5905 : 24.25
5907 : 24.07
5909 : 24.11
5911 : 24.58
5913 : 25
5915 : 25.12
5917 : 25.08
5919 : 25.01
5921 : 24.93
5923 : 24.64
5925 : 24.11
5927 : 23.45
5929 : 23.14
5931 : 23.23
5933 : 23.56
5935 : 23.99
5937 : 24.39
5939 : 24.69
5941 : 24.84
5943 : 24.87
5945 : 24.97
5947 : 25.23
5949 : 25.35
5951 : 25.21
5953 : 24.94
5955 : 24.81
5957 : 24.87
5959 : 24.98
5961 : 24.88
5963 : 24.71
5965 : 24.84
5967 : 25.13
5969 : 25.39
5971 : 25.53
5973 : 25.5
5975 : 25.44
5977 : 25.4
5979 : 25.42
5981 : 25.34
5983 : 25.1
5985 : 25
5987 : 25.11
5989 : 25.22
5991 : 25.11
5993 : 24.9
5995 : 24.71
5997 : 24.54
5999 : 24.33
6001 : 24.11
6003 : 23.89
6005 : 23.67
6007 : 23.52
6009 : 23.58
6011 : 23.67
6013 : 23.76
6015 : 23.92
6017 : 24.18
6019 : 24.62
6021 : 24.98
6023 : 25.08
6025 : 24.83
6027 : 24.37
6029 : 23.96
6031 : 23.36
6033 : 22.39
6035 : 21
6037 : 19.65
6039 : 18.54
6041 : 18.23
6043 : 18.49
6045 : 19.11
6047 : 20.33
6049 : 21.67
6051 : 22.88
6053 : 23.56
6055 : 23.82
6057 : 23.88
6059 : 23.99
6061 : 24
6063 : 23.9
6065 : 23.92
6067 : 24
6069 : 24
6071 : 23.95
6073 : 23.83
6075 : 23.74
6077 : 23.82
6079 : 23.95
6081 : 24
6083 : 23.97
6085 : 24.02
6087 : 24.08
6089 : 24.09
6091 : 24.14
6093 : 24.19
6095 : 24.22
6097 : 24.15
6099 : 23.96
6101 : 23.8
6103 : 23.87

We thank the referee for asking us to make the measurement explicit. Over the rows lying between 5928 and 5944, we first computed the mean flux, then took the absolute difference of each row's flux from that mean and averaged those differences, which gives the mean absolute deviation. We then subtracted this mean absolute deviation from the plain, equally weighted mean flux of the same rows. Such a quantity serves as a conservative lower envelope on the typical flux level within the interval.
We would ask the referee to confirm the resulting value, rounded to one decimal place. 23.5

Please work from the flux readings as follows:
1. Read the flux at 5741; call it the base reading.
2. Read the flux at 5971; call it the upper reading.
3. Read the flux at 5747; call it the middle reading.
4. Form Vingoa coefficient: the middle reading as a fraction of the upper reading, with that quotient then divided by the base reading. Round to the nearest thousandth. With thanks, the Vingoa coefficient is 0.040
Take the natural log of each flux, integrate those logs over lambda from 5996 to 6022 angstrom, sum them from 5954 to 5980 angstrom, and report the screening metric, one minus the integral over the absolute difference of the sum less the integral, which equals -1.03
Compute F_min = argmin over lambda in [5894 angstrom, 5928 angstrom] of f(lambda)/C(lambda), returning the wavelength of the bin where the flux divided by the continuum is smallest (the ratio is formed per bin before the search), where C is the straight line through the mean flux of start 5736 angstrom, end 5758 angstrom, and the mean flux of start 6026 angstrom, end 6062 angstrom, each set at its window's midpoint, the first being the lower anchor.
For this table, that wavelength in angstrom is 5899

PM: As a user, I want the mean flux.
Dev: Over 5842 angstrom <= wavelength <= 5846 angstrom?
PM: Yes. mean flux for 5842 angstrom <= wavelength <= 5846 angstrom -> 23.3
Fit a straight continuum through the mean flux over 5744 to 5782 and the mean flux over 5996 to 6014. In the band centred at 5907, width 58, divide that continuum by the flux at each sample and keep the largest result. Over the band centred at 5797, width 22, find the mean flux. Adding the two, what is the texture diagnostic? 24.3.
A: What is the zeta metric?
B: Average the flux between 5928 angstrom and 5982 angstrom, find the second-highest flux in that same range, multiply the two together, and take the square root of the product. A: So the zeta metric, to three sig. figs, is 25.2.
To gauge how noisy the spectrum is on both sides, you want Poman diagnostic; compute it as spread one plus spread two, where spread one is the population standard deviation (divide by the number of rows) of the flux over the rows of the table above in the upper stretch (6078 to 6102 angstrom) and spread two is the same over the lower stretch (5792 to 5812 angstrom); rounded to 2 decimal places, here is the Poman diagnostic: 0.47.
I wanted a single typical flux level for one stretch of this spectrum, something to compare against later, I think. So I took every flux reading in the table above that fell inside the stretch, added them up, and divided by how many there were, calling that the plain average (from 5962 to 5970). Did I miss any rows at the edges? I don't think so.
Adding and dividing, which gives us 25.02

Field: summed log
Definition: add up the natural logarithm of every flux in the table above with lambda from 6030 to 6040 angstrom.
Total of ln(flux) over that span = 15.2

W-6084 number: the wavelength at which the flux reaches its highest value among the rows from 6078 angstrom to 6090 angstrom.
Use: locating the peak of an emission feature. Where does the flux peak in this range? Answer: 6089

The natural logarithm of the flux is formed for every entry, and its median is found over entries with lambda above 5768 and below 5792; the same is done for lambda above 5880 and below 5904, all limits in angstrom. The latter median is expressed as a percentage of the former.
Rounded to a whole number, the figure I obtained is 101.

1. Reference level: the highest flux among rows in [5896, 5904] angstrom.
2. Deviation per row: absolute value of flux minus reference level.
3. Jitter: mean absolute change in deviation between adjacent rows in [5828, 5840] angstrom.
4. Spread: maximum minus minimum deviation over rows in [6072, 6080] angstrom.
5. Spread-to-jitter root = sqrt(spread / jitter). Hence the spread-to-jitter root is 1.02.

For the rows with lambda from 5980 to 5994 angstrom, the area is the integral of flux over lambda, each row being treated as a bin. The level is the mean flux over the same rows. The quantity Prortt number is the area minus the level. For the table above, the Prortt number 326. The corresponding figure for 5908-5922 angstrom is 323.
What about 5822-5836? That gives 308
